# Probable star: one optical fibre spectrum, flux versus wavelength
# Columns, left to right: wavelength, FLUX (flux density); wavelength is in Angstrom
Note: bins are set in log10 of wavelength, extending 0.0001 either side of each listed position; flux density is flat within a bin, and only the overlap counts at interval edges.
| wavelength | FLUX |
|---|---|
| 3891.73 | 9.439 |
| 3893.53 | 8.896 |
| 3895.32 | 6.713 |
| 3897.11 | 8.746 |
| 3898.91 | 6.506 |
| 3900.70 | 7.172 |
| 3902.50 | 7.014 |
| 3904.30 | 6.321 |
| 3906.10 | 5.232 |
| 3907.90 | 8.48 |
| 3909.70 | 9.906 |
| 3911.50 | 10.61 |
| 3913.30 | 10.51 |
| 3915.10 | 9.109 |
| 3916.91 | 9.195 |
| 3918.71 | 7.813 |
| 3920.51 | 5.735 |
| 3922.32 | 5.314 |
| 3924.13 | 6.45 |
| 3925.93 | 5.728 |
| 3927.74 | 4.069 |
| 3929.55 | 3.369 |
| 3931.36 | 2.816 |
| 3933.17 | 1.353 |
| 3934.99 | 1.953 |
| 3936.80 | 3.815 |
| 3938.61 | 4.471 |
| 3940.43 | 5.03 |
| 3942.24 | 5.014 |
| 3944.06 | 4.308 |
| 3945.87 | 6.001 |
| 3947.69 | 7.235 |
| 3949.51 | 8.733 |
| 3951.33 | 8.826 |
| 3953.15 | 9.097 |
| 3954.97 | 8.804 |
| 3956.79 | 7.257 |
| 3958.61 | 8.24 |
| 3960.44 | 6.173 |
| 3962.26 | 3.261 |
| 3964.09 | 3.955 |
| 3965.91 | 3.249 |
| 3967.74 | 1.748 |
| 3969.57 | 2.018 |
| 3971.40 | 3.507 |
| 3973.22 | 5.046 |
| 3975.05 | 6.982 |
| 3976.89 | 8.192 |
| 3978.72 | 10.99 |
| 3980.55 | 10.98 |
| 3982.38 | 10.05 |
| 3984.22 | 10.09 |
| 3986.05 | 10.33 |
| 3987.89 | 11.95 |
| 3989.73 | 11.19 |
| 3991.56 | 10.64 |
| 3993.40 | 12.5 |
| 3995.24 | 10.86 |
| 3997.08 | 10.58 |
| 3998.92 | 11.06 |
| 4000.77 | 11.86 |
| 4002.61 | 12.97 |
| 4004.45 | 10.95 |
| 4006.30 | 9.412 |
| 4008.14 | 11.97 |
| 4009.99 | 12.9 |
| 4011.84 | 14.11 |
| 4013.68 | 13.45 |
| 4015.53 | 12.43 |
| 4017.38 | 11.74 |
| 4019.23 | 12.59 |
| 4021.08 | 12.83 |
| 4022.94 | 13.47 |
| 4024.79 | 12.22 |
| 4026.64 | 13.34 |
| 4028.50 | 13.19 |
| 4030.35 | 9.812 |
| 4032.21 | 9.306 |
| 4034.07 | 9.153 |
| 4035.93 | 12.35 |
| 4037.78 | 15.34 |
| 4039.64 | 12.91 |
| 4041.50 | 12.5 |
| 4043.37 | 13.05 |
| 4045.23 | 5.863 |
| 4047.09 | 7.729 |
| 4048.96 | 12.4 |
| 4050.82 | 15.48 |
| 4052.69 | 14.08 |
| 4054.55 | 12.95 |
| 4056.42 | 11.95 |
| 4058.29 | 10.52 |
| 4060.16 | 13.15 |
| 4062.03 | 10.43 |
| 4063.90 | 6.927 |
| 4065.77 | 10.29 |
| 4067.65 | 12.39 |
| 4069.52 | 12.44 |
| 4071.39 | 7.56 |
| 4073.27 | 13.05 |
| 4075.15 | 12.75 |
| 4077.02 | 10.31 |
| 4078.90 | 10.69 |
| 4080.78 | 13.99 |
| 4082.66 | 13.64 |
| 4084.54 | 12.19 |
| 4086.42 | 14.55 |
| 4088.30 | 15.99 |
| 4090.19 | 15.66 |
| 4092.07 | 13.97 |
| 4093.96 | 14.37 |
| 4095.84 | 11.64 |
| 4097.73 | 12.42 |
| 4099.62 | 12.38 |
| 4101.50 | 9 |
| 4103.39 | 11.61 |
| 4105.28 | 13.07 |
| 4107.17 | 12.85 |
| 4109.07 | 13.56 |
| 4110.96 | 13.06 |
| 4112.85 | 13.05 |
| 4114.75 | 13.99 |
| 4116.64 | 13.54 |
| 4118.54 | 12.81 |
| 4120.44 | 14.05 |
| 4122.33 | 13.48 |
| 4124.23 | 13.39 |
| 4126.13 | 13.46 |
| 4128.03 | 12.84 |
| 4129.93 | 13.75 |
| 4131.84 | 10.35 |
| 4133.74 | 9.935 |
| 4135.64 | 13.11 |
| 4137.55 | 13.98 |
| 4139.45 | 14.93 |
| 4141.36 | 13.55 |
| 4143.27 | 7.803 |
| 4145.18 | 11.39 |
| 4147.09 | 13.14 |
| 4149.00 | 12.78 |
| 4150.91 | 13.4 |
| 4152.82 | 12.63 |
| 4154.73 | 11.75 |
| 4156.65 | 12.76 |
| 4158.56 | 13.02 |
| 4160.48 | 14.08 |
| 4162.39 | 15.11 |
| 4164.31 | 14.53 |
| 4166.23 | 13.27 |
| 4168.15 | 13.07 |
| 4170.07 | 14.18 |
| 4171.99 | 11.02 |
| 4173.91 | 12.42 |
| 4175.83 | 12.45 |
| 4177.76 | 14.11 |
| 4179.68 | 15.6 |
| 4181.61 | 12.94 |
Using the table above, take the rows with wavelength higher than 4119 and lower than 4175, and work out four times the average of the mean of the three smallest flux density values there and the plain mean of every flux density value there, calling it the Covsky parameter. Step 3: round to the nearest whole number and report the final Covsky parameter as 44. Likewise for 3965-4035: 25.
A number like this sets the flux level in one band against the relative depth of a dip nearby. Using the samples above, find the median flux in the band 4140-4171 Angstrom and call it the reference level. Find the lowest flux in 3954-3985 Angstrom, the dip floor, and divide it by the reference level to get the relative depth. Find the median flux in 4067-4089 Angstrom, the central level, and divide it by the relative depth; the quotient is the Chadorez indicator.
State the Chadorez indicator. 94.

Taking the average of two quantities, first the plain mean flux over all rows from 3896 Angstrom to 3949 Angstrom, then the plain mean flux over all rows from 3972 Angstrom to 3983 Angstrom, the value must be 7.4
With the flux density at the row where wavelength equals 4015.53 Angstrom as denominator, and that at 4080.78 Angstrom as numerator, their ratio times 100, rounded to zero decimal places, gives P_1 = 113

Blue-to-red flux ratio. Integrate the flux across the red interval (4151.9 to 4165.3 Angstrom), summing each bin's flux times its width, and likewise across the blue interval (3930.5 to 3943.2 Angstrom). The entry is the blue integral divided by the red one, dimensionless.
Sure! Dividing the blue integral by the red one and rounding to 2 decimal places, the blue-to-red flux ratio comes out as 0.25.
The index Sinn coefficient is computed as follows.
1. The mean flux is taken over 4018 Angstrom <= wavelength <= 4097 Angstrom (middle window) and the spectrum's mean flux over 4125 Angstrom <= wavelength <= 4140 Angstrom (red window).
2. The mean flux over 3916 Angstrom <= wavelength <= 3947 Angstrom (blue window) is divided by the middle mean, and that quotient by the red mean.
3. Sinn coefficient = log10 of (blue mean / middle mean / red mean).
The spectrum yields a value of -1.50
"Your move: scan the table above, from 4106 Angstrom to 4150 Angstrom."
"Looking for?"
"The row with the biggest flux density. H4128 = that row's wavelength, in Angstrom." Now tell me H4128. 4139.45 Angstrom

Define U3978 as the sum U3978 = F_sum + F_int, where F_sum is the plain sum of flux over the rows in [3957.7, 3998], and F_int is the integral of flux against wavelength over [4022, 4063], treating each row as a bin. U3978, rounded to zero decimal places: 659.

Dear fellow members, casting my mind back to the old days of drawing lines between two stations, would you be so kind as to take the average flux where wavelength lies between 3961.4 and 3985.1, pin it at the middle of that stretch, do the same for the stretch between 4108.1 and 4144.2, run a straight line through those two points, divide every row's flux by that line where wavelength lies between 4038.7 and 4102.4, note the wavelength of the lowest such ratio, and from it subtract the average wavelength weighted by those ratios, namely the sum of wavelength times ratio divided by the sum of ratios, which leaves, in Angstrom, -24.7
